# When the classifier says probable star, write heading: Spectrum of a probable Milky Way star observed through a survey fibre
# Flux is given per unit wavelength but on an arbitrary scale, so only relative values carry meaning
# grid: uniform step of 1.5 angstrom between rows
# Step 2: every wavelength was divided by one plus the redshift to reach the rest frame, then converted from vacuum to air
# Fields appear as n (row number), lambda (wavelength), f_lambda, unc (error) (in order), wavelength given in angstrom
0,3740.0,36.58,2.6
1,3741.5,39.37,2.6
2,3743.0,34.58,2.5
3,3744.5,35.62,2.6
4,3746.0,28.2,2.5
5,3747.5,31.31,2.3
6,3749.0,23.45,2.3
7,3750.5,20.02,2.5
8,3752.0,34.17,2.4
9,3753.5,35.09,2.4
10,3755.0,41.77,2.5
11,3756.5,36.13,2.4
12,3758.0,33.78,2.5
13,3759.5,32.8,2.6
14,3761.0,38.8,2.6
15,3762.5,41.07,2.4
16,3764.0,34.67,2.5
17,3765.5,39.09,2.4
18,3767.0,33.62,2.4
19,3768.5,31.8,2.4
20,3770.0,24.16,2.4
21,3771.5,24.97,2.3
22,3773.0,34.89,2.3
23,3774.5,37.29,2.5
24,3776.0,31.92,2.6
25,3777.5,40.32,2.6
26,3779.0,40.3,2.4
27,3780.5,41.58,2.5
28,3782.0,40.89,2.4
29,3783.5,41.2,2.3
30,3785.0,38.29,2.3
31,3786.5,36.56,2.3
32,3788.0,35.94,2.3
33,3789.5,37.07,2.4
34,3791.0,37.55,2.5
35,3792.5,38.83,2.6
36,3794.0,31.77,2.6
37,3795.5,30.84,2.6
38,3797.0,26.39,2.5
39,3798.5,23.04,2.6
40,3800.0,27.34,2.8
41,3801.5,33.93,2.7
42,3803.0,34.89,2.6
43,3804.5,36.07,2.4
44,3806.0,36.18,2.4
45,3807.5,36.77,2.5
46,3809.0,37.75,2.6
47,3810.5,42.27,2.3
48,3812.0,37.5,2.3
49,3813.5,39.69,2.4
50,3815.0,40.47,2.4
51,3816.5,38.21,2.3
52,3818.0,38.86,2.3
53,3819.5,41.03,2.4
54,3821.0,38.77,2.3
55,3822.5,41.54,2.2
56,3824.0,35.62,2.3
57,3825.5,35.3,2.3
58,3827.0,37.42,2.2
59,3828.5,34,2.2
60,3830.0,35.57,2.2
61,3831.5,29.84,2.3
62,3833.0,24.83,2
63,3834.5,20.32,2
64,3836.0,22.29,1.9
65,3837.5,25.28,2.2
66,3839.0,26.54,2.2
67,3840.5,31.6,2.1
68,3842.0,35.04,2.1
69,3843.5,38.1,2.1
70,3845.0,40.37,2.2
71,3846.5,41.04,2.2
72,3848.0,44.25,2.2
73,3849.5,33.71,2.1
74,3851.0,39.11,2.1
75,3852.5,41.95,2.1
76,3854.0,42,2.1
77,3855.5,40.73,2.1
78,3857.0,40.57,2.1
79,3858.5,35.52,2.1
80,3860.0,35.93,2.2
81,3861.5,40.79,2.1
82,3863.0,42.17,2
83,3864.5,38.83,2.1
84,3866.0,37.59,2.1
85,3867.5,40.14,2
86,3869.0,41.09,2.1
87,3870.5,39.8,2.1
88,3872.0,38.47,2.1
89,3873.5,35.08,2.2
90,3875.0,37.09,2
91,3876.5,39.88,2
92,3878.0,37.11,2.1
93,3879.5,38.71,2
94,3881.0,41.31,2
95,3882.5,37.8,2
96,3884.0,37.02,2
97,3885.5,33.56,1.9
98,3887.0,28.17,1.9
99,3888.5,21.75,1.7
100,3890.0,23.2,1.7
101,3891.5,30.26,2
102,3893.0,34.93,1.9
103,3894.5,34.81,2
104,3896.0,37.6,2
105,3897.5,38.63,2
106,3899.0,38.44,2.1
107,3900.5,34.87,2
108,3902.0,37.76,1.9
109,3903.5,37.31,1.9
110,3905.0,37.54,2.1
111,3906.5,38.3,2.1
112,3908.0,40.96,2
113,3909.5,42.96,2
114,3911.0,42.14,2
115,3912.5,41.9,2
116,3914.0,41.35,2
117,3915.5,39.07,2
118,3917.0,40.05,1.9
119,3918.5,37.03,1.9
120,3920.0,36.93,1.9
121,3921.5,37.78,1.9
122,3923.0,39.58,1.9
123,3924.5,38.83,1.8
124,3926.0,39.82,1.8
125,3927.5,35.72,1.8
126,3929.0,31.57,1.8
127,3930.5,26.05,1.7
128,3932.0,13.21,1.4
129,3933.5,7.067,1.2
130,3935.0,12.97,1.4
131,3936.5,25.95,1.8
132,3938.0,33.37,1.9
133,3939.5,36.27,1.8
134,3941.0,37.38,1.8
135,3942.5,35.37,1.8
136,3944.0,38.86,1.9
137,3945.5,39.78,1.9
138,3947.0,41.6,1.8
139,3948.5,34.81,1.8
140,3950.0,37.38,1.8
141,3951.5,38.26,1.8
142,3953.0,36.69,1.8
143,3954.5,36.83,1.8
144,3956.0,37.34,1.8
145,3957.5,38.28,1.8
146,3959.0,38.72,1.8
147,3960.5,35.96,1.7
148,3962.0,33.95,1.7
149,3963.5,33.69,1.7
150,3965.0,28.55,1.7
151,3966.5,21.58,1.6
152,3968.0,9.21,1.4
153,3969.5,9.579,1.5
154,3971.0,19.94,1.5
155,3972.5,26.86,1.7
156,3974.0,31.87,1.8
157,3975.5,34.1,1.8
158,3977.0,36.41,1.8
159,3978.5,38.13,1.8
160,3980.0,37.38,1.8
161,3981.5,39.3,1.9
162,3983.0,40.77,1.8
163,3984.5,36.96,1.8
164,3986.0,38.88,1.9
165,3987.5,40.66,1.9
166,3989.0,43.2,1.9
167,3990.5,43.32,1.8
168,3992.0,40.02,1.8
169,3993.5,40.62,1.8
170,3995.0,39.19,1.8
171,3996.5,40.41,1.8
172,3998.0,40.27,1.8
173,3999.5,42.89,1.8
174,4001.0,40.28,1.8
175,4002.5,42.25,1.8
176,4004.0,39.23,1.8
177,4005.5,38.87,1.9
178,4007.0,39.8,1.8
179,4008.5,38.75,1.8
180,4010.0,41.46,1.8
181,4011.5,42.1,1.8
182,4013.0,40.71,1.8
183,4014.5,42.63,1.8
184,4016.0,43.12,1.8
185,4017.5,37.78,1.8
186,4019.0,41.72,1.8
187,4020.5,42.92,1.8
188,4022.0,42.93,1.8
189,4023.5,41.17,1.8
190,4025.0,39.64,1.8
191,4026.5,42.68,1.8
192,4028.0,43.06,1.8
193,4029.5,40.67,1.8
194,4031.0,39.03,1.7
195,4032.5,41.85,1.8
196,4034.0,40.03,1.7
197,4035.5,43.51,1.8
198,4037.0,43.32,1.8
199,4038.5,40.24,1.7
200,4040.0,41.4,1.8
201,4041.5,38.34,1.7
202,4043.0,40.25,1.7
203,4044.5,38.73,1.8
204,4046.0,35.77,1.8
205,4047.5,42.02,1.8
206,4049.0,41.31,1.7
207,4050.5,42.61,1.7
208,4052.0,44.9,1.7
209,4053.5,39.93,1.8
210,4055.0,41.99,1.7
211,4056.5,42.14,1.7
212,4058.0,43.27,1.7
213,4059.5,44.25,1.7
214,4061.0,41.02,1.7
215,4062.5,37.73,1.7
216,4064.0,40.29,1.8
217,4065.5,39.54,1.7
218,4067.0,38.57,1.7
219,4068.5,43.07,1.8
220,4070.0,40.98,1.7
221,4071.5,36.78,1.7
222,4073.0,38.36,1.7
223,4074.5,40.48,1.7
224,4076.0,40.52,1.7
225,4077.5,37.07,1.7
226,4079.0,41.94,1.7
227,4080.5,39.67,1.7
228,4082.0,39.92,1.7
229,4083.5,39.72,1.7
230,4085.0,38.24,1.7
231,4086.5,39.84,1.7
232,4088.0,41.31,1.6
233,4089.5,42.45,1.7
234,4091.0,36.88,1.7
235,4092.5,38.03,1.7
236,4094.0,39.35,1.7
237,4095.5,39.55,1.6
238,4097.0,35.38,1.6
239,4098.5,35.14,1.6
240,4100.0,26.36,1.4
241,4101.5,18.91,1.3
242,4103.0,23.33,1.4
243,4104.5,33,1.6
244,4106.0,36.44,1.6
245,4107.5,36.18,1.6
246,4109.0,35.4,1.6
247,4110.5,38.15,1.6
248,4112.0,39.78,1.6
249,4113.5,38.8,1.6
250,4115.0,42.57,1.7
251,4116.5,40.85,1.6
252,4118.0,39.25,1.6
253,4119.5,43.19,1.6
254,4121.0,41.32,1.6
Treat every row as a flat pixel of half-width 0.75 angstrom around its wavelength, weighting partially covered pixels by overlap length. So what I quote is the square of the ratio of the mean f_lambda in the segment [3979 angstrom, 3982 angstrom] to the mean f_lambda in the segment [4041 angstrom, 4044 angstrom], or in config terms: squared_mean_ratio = 0.95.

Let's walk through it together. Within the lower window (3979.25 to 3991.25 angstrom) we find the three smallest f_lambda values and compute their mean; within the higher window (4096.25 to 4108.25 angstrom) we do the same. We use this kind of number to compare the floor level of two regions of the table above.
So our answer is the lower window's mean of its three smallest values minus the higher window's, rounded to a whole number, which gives 15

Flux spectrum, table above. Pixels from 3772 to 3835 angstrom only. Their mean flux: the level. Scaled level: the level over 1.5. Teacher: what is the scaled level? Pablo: 23.8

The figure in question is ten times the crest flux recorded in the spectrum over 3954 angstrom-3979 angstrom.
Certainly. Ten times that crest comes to 387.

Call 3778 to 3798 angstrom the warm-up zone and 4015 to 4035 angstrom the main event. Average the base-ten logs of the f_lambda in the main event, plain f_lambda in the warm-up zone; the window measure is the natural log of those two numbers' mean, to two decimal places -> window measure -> 2.95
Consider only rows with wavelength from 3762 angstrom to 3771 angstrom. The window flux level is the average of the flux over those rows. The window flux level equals 34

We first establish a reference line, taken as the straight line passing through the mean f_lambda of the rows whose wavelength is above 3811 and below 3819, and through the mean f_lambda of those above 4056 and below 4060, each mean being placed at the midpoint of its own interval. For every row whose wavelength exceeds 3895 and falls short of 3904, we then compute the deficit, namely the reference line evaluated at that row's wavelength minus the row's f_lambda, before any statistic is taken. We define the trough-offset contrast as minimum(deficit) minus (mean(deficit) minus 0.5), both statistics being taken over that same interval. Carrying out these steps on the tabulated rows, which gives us -1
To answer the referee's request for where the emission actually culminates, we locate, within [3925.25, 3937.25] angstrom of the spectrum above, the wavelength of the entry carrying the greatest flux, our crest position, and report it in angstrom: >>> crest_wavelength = 3926.0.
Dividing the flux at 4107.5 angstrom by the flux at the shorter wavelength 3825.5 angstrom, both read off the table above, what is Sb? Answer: 1.02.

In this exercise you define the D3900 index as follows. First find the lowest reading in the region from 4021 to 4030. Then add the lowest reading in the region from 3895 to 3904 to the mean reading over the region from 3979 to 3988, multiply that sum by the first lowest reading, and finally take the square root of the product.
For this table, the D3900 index 54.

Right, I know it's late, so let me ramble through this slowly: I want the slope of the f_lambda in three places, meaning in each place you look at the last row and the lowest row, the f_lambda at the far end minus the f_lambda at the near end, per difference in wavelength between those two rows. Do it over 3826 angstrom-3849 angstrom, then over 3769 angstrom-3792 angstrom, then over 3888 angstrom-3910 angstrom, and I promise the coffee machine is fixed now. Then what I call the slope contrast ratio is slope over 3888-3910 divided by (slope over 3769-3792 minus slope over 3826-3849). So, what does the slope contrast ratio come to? 3.2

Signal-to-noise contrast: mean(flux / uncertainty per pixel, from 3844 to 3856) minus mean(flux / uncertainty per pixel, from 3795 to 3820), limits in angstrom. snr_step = 4.5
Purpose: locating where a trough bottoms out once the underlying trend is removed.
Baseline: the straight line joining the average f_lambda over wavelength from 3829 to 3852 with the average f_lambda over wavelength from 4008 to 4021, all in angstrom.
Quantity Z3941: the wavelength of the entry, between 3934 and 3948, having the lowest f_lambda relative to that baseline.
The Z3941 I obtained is 3935.0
